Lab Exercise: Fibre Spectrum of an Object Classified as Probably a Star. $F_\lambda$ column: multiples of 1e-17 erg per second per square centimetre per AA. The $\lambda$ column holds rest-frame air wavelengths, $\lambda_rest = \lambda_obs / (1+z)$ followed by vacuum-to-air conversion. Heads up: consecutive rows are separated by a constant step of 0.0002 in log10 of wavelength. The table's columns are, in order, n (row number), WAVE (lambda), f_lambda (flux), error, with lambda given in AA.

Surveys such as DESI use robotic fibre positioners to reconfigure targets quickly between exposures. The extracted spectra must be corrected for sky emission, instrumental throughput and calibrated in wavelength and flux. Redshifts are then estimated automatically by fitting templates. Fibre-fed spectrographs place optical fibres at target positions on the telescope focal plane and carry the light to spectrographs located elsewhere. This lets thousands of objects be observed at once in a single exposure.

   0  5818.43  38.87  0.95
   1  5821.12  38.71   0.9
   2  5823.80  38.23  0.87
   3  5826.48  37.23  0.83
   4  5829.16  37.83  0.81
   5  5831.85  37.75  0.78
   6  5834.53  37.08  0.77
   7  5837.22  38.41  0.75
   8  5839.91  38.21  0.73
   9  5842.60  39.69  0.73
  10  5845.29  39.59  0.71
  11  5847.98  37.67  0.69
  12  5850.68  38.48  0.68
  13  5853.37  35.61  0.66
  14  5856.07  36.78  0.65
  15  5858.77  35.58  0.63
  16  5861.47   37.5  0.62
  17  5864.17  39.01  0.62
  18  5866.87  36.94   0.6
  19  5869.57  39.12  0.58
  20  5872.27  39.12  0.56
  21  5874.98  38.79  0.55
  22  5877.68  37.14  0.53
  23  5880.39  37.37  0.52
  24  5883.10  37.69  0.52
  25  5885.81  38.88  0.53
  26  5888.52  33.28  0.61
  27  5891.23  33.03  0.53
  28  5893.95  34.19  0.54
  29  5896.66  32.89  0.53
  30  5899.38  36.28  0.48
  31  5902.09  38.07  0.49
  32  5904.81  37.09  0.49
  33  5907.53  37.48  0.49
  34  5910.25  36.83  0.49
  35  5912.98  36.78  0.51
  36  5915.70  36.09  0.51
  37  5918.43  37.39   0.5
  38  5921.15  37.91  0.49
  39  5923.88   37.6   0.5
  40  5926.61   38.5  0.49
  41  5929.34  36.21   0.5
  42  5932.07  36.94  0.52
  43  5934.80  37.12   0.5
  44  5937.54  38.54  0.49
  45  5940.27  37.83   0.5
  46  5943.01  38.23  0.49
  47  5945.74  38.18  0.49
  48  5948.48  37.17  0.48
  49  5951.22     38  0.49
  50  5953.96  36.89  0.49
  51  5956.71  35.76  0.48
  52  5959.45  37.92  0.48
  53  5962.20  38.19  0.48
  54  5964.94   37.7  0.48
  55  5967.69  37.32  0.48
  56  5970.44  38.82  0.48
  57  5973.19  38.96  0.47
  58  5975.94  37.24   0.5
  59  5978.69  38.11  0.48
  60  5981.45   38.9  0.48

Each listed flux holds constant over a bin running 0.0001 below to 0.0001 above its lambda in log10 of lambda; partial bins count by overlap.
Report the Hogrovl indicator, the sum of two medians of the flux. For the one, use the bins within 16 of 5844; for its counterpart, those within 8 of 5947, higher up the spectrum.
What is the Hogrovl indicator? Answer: 75.7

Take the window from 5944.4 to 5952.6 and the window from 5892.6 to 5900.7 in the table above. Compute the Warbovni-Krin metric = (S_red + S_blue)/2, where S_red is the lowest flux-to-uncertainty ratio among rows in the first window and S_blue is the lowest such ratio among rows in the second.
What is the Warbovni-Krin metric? 70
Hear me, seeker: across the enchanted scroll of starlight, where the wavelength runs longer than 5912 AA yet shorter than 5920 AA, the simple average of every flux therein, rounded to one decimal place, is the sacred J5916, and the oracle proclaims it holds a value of 36.8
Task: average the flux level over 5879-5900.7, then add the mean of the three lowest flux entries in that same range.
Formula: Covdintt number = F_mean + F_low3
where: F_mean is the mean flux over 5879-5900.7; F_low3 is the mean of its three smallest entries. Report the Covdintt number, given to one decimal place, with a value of 68.5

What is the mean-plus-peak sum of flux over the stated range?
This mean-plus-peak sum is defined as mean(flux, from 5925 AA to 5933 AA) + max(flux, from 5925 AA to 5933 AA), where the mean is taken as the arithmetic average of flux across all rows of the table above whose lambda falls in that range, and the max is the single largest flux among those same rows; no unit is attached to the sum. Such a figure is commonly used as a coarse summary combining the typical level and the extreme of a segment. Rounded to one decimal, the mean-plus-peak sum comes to 75.7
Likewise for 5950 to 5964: 75.5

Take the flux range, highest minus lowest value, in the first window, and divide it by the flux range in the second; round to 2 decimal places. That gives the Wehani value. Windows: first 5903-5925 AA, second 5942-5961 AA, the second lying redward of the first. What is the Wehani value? 0.74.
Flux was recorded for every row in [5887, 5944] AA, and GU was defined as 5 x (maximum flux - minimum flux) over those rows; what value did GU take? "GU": 28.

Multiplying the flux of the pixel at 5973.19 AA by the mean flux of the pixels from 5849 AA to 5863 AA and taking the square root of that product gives 37.9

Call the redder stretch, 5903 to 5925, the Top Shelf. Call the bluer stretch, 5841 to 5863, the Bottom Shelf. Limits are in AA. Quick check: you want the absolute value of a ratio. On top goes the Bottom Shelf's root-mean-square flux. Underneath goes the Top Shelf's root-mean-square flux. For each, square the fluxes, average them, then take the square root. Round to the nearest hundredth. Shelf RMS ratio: 1.01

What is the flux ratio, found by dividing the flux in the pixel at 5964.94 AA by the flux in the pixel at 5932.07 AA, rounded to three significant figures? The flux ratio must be 1.02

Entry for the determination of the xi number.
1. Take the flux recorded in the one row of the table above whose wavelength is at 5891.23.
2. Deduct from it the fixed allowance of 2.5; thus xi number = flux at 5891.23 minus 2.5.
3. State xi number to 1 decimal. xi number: 30.5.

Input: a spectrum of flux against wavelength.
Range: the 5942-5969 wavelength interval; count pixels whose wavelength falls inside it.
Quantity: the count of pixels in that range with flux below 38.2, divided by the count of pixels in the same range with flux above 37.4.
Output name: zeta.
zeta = 1.5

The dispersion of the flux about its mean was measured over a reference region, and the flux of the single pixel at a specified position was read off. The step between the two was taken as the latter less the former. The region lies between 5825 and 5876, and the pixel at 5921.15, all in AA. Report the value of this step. 36.7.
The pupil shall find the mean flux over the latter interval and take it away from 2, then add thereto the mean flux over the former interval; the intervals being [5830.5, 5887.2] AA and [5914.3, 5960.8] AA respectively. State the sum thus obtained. 2.5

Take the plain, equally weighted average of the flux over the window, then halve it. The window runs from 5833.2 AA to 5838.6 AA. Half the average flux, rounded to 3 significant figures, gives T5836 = 18.9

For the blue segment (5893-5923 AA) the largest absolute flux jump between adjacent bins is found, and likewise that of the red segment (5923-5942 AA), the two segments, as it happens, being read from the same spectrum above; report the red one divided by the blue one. 0.68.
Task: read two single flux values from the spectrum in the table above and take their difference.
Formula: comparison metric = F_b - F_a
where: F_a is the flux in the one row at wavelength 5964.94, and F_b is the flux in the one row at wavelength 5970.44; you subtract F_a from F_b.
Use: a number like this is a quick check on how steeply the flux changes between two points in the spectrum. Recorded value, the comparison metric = 1.1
